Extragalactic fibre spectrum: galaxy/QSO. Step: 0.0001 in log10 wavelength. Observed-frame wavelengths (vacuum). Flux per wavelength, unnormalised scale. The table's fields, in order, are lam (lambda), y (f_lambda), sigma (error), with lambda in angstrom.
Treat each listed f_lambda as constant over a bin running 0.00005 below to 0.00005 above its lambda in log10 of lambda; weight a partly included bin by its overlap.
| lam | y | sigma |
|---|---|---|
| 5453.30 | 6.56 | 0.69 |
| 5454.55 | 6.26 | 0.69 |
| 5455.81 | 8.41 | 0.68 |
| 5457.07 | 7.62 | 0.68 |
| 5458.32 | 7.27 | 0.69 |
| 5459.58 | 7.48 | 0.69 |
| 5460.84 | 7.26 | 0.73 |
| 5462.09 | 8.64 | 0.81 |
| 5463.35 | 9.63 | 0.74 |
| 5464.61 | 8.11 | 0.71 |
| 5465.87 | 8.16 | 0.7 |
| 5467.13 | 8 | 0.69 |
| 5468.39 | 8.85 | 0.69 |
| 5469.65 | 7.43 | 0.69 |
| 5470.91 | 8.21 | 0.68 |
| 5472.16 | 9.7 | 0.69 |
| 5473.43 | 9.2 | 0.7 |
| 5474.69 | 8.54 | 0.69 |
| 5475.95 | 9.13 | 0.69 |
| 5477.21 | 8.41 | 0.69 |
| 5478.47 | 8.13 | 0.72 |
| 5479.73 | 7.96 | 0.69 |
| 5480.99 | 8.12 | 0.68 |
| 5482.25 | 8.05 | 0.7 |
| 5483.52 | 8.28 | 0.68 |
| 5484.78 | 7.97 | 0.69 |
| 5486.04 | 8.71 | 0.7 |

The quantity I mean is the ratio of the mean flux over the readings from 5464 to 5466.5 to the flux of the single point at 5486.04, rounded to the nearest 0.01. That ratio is 0.93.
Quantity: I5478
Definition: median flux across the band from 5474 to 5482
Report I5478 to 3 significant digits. 8.27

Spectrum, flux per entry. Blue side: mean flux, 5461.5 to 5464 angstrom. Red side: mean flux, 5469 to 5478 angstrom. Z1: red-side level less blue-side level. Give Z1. -0.5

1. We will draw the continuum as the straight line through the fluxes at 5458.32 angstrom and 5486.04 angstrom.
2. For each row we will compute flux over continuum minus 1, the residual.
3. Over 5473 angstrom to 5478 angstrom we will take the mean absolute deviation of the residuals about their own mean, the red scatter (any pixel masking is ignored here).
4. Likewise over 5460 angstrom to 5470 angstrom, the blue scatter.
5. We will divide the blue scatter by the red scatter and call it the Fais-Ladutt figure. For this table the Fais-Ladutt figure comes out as 1.7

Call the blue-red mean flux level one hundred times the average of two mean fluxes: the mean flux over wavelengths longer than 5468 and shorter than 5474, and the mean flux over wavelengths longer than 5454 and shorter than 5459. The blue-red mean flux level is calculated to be 803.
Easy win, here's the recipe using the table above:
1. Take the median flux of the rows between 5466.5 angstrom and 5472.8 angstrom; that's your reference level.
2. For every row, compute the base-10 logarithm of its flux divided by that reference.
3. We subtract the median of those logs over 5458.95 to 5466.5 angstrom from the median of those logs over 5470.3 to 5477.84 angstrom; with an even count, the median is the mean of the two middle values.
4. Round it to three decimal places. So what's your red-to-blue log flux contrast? 0.036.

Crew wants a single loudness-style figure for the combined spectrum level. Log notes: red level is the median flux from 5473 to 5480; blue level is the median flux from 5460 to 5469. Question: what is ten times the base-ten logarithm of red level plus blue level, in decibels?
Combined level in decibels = 12.21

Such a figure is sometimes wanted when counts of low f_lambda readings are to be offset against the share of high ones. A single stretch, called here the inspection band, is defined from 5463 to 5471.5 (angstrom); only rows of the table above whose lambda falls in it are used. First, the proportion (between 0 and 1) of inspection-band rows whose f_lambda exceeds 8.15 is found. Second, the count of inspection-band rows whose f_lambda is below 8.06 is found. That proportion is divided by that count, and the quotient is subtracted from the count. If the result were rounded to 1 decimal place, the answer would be 1.7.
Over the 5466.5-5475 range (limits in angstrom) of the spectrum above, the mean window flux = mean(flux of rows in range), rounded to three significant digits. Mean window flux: 8.56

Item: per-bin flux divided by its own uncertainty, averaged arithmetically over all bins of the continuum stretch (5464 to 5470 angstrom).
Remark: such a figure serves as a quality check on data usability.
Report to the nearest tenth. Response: 11.7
